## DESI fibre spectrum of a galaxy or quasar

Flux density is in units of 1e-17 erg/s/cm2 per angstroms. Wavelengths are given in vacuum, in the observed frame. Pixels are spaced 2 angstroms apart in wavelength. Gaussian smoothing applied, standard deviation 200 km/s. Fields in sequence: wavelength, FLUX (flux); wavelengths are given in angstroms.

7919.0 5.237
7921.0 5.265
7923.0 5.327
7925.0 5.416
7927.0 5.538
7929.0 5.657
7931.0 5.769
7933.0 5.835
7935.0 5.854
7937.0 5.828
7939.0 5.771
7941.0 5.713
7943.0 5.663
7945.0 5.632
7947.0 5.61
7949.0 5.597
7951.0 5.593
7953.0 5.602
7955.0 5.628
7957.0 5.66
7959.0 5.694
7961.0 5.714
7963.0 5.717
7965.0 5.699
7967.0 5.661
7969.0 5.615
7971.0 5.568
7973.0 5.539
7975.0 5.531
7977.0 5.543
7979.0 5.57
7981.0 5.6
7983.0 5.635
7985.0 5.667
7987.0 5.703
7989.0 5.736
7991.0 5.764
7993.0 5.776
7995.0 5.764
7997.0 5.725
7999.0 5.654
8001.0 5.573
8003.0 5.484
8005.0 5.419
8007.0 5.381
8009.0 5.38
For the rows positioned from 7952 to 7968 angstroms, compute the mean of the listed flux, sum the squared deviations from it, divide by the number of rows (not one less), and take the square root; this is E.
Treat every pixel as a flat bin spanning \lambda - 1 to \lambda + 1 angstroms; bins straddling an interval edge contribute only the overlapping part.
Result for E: 0.039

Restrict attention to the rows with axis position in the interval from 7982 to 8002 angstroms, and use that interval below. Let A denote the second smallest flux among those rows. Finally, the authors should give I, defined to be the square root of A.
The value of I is 2.37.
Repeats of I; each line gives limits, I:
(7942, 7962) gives 2.37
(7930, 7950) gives 2.37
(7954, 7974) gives 2.36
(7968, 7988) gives 2.35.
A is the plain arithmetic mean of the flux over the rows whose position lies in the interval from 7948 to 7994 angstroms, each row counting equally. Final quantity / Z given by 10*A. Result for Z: 56.4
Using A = 5.64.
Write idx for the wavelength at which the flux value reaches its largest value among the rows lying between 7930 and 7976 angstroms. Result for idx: 7935.0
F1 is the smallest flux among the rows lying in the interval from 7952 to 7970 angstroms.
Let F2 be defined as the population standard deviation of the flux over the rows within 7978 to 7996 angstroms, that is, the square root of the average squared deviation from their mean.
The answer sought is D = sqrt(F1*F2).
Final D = 0.64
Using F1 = 5.602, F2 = 0.0720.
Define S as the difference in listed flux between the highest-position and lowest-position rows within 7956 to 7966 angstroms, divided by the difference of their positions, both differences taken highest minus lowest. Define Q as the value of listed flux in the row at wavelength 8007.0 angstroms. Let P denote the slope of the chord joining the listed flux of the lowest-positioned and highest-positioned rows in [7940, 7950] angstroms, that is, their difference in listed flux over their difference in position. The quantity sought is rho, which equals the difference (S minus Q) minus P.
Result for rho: -5.36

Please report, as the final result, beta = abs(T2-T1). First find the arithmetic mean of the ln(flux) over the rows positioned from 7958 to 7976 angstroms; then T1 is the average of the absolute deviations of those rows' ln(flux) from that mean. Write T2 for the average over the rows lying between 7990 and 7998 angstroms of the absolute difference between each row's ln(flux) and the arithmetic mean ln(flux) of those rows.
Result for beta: 0.0089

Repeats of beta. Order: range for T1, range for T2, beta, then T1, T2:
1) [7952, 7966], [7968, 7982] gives 0.0021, 0.0066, 0.004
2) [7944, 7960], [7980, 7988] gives 0.0013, 0.0047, 0.006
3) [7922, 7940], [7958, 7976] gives 0.0170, 0.0287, 0.012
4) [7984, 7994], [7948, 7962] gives 0.0011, 0.0062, 0.007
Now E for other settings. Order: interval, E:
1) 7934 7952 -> 0.095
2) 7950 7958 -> 0.026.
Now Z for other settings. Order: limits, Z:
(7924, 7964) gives 56.7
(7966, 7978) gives 55.8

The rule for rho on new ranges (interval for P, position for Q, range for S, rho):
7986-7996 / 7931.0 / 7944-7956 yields -5.78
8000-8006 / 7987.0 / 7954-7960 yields -5.65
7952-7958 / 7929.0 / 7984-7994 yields -5.66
